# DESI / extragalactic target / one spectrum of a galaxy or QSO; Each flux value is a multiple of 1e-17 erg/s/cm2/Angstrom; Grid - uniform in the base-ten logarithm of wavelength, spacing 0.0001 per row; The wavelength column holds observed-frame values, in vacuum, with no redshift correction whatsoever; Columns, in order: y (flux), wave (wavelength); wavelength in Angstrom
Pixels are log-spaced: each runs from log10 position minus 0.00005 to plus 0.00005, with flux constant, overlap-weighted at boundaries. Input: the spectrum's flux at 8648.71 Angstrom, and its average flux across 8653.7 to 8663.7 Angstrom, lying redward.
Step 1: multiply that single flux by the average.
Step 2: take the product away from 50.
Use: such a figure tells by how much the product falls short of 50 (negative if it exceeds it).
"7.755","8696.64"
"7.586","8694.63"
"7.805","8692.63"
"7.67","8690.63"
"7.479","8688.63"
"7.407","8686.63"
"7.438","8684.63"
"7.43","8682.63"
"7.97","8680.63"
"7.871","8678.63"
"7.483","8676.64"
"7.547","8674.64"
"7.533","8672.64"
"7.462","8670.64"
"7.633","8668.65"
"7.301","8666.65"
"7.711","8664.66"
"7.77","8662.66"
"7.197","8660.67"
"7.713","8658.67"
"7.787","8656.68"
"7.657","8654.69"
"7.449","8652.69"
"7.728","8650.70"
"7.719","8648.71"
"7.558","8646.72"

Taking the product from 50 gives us -8.9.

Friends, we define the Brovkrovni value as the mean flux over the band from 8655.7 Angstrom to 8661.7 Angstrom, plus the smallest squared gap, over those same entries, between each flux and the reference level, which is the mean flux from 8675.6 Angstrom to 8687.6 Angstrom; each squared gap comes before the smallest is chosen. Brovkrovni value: 7.58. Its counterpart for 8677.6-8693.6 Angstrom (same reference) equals 7.64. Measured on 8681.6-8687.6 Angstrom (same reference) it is 7.45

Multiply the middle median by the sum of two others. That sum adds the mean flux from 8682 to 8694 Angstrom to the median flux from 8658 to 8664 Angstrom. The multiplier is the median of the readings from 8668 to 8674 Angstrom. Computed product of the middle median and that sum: 115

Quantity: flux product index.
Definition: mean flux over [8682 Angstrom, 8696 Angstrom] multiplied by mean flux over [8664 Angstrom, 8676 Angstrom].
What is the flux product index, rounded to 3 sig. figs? 56.8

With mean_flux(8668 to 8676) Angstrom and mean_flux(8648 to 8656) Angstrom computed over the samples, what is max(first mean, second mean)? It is 7.64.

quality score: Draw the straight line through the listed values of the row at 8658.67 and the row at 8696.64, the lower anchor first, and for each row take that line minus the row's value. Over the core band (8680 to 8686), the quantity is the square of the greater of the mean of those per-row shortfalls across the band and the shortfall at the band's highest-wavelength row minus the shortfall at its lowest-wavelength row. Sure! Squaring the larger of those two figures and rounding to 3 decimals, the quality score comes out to 0.288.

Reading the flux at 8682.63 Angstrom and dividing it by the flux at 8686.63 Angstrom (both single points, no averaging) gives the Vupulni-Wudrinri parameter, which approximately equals 1.00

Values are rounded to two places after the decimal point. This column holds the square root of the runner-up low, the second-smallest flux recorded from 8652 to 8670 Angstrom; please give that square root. 2.70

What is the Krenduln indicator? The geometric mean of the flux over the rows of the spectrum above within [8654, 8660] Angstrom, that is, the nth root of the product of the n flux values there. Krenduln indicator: 7.72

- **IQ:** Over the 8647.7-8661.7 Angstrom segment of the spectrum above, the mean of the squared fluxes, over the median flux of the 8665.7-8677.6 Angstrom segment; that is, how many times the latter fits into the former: 7.71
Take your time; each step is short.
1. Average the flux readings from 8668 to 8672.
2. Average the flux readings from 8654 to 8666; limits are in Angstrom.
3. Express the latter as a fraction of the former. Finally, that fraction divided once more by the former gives 0.134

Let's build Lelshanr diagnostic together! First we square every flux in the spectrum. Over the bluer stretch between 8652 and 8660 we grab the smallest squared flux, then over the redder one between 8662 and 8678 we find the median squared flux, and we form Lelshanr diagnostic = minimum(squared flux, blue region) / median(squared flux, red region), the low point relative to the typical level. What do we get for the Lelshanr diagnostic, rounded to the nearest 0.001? 0.976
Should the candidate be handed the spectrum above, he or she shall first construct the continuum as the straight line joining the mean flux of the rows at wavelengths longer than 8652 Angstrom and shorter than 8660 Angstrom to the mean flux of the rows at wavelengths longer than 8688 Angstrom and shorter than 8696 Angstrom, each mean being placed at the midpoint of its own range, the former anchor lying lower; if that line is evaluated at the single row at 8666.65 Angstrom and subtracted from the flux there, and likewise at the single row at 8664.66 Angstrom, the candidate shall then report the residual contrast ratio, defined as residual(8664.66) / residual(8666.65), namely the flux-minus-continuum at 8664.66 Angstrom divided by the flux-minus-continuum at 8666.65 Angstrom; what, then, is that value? -0.2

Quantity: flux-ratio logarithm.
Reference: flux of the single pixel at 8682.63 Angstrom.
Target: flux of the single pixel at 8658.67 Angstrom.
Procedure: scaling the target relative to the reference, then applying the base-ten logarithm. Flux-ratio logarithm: 0.016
